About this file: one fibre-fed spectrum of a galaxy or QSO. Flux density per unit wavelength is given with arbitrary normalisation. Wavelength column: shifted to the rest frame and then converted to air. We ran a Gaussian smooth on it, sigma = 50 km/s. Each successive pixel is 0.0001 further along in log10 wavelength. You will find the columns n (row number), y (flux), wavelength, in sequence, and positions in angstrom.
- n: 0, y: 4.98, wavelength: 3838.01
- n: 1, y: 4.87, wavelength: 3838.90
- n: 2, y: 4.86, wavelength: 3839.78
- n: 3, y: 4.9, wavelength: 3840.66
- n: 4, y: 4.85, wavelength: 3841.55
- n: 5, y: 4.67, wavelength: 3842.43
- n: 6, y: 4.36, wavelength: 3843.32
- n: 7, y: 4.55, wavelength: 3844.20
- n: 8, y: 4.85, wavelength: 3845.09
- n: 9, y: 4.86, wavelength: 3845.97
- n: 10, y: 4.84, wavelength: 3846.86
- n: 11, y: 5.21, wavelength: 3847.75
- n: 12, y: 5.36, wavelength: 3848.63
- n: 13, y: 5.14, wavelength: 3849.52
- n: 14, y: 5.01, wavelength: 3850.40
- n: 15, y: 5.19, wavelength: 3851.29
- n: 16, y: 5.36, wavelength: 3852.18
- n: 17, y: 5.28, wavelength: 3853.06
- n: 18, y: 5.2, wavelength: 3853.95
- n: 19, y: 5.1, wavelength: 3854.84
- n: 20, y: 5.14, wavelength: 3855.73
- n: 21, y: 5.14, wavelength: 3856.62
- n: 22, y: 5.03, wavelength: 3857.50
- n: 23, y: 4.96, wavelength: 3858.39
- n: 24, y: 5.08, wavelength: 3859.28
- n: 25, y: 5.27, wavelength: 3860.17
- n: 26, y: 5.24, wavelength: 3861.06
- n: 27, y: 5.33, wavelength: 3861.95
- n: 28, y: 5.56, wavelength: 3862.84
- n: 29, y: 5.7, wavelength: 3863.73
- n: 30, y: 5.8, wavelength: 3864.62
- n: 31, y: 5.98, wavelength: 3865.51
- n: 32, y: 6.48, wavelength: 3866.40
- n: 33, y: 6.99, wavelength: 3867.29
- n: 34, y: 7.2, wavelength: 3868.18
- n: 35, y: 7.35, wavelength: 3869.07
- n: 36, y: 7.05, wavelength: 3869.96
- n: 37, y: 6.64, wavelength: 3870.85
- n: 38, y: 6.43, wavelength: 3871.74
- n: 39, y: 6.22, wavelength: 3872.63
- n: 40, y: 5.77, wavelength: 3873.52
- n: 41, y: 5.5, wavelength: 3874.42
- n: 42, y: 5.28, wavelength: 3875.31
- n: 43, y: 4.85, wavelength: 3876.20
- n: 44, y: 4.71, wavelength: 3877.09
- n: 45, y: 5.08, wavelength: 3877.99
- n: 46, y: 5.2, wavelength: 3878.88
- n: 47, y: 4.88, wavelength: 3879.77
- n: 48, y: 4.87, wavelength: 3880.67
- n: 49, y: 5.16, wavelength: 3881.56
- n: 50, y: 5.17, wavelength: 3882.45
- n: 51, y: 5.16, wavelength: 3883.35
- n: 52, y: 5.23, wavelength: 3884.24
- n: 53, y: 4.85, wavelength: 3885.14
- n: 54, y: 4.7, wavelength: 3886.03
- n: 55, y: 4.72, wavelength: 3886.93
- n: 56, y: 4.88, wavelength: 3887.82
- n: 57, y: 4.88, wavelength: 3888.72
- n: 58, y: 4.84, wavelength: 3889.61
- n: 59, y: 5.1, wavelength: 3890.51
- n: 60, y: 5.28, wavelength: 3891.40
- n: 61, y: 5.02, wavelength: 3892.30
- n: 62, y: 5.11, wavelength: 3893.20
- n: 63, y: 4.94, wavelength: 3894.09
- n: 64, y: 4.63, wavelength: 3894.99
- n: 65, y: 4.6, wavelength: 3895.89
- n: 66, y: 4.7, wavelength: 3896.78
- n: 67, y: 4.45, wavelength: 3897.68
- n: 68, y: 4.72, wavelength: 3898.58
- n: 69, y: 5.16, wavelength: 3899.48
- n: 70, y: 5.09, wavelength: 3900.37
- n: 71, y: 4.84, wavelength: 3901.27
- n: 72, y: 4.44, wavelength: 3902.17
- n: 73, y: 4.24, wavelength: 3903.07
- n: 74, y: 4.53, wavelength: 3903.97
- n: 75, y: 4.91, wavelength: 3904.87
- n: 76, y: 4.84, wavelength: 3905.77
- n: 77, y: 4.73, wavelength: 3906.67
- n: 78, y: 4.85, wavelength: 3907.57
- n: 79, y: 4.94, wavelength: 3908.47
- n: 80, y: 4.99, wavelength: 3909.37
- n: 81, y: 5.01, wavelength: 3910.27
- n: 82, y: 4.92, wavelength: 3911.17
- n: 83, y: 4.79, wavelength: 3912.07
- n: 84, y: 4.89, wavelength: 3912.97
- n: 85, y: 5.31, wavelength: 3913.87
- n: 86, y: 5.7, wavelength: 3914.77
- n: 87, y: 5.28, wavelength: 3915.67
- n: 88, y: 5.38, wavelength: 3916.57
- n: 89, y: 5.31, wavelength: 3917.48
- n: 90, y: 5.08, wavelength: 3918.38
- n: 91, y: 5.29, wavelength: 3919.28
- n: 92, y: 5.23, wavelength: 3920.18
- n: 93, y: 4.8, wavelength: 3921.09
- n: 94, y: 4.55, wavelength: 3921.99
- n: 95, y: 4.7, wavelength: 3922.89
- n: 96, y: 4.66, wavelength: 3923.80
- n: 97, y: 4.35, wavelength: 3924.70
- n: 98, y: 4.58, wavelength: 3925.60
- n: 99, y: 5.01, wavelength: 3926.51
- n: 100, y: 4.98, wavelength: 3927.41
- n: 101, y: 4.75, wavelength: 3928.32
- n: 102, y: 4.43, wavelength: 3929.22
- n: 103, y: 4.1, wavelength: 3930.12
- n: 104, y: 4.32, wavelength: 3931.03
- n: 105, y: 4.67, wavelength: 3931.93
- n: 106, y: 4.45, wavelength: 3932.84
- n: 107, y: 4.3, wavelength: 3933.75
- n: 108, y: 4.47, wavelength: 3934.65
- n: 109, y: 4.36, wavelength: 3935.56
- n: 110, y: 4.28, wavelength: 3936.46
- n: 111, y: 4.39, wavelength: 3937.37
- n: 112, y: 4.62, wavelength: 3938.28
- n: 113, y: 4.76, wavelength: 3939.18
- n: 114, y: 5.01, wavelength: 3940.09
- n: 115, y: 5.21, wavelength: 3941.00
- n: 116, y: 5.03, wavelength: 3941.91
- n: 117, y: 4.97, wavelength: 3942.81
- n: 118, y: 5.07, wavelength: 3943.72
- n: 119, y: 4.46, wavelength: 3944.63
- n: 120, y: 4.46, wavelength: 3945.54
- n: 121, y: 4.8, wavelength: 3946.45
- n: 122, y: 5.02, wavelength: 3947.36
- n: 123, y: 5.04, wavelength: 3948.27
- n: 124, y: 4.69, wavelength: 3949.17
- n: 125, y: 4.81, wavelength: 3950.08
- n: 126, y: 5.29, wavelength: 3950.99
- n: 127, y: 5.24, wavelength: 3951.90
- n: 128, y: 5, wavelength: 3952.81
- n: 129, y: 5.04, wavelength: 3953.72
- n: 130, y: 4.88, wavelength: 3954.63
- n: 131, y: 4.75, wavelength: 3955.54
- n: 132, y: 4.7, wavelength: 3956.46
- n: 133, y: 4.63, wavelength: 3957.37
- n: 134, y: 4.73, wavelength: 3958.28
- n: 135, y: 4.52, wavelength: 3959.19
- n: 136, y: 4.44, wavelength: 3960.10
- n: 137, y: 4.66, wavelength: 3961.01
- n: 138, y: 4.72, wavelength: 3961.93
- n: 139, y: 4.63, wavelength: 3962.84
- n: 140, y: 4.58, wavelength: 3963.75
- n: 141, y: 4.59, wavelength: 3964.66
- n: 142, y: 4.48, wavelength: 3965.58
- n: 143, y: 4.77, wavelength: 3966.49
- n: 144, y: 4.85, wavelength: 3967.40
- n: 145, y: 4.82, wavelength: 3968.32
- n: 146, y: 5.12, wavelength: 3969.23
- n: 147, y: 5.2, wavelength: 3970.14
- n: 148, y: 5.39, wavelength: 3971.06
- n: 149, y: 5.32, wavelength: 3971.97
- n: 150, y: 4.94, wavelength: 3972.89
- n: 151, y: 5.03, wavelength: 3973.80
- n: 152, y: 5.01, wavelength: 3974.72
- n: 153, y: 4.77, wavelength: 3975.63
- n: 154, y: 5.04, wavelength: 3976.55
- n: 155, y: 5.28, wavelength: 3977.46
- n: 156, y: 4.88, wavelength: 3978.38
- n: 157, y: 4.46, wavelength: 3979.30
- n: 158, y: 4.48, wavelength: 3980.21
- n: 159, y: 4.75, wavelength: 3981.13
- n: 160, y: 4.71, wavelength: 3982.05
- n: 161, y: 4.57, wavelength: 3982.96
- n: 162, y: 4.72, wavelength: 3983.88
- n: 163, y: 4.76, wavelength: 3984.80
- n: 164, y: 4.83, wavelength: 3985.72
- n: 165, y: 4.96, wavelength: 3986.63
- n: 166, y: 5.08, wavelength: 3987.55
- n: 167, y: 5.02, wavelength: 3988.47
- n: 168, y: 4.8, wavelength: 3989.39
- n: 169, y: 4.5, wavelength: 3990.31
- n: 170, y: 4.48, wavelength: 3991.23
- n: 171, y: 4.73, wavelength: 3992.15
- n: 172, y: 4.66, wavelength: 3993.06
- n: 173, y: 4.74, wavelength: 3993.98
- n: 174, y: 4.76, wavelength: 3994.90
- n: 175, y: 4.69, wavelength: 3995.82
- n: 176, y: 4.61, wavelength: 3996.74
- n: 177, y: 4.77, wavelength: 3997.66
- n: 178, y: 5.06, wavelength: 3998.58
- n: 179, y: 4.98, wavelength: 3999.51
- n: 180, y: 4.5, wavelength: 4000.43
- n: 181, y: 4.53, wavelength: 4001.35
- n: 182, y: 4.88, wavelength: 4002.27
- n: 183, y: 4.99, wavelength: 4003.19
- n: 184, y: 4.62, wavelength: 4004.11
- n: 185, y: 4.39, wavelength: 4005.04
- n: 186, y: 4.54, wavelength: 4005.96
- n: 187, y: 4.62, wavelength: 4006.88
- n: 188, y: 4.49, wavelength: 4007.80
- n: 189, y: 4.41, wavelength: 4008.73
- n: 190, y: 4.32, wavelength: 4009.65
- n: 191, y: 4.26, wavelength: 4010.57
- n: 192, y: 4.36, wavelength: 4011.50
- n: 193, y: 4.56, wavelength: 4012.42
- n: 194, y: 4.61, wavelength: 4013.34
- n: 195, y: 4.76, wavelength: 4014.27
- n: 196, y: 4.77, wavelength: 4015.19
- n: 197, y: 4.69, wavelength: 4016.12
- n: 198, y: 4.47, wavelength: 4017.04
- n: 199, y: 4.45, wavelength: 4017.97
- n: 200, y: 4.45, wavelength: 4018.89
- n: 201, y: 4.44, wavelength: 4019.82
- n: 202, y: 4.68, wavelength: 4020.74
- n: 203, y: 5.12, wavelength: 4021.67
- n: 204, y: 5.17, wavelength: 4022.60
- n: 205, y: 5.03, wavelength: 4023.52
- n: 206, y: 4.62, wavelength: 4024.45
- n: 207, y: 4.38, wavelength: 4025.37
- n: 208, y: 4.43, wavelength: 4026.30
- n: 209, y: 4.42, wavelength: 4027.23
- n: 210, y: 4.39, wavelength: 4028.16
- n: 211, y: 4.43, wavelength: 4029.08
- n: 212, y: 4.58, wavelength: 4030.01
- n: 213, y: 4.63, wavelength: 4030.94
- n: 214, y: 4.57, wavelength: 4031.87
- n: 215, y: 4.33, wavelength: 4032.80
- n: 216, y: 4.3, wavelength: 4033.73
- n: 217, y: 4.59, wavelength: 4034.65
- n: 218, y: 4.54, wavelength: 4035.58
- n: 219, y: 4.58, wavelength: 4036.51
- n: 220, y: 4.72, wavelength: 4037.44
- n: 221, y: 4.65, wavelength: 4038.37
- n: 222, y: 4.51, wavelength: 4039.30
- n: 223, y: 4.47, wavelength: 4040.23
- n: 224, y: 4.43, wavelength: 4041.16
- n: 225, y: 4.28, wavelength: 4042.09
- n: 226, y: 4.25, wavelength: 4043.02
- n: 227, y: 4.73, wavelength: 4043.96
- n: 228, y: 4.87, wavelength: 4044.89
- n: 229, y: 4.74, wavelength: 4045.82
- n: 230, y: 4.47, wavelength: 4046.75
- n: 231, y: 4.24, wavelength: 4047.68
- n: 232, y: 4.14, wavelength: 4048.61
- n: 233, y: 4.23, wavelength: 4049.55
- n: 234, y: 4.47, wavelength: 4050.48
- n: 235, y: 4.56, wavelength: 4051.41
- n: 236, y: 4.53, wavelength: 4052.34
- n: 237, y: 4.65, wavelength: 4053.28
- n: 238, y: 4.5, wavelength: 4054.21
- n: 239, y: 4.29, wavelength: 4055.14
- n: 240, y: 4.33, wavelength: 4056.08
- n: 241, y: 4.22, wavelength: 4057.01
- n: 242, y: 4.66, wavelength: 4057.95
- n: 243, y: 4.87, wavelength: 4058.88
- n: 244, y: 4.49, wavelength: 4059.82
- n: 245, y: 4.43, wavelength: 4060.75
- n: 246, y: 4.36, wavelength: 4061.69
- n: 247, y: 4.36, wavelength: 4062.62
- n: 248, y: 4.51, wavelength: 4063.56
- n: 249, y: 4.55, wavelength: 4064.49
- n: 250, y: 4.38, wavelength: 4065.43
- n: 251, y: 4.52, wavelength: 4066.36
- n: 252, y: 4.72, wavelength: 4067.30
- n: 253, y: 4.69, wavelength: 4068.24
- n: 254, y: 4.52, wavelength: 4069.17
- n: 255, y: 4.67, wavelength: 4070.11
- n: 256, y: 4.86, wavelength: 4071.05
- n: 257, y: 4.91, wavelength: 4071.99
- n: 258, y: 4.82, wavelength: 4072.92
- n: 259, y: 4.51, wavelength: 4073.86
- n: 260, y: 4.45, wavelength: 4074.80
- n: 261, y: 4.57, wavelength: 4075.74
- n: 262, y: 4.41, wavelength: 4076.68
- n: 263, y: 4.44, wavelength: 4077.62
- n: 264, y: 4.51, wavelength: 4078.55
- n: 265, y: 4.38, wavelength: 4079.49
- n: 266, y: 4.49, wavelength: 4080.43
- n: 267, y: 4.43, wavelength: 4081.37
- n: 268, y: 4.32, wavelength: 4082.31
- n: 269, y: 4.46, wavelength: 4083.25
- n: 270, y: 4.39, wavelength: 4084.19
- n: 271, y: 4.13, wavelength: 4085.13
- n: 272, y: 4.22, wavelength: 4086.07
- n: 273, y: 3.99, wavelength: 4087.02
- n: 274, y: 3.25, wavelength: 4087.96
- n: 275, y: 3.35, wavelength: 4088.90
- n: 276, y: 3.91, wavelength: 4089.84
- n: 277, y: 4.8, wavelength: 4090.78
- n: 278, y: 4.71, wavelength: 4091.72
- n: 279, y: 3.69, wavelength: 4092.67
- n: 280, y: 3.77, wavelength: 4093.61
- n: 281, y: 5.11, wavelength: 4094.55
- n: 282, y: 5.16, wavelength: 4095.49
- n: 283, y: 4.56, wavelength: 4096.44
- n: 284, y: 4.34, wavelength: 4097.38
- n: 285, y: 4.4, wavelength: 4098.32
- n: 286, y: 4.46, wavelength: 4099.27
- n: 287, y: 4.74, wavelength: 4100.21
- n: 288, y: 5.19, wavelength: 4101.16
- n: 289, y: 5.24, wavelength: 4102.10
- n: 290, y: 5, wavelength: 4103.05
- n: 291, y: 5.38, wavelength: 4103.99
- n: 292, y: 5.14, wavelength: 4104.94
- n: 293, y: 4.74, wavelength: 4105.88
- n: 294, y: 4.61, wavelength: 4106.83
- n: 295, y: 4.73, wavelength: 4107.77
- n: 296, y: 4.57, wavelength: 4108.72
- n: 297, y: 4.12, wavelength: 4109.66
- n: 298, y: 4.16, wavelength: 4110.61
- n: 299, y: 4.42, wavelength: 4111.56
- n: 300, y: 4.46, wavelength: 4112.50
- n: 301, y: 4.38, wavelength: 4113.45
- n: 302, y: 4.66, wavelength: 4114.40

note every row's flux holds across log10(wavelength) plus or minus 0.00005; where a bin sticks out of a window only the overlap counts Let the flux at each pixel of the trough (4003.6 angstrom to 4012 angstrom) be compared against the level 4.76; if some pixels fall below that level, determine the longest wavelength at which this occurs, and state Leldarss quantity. 4011.50 angstrom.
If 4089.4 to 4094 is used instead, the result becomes 4093.61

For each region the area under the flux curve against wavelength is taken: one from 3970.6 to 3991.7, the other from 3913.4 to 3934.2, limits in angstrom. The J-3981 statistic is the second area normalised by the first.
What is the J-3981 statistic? 0.98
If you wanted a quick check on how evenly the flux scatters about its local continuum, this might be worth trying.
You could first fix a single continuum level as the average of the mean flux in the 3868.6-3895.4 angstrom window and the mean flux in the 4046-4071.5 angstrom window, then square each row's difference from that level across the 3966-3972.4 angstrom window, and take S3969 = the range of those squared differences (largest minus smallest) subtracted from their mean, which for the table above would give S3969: -0.15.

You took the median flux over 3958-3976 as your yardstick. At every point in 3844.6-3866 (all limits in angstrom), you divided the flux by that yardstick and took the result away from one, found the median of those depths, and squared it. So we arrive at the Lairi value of 0.008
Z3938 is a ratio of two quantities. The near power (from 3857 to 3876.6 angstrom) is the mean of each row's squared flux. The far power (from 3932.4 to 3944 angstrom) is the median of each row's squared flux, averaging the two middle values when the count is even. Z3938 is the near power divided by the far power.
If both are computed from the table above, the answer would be 1.66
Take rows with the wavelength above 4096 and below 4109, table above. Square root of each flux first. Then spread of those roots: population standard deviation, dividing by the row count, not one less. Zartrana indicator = 0.074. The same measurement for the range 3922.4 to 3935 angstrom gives 0.058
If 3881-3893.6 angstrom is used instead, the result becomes 0.041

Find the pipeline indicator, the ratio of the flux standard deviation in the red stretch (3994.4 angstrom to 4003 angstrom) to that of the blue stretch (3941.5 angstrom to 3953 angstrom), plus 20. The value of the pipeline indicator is 20.7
